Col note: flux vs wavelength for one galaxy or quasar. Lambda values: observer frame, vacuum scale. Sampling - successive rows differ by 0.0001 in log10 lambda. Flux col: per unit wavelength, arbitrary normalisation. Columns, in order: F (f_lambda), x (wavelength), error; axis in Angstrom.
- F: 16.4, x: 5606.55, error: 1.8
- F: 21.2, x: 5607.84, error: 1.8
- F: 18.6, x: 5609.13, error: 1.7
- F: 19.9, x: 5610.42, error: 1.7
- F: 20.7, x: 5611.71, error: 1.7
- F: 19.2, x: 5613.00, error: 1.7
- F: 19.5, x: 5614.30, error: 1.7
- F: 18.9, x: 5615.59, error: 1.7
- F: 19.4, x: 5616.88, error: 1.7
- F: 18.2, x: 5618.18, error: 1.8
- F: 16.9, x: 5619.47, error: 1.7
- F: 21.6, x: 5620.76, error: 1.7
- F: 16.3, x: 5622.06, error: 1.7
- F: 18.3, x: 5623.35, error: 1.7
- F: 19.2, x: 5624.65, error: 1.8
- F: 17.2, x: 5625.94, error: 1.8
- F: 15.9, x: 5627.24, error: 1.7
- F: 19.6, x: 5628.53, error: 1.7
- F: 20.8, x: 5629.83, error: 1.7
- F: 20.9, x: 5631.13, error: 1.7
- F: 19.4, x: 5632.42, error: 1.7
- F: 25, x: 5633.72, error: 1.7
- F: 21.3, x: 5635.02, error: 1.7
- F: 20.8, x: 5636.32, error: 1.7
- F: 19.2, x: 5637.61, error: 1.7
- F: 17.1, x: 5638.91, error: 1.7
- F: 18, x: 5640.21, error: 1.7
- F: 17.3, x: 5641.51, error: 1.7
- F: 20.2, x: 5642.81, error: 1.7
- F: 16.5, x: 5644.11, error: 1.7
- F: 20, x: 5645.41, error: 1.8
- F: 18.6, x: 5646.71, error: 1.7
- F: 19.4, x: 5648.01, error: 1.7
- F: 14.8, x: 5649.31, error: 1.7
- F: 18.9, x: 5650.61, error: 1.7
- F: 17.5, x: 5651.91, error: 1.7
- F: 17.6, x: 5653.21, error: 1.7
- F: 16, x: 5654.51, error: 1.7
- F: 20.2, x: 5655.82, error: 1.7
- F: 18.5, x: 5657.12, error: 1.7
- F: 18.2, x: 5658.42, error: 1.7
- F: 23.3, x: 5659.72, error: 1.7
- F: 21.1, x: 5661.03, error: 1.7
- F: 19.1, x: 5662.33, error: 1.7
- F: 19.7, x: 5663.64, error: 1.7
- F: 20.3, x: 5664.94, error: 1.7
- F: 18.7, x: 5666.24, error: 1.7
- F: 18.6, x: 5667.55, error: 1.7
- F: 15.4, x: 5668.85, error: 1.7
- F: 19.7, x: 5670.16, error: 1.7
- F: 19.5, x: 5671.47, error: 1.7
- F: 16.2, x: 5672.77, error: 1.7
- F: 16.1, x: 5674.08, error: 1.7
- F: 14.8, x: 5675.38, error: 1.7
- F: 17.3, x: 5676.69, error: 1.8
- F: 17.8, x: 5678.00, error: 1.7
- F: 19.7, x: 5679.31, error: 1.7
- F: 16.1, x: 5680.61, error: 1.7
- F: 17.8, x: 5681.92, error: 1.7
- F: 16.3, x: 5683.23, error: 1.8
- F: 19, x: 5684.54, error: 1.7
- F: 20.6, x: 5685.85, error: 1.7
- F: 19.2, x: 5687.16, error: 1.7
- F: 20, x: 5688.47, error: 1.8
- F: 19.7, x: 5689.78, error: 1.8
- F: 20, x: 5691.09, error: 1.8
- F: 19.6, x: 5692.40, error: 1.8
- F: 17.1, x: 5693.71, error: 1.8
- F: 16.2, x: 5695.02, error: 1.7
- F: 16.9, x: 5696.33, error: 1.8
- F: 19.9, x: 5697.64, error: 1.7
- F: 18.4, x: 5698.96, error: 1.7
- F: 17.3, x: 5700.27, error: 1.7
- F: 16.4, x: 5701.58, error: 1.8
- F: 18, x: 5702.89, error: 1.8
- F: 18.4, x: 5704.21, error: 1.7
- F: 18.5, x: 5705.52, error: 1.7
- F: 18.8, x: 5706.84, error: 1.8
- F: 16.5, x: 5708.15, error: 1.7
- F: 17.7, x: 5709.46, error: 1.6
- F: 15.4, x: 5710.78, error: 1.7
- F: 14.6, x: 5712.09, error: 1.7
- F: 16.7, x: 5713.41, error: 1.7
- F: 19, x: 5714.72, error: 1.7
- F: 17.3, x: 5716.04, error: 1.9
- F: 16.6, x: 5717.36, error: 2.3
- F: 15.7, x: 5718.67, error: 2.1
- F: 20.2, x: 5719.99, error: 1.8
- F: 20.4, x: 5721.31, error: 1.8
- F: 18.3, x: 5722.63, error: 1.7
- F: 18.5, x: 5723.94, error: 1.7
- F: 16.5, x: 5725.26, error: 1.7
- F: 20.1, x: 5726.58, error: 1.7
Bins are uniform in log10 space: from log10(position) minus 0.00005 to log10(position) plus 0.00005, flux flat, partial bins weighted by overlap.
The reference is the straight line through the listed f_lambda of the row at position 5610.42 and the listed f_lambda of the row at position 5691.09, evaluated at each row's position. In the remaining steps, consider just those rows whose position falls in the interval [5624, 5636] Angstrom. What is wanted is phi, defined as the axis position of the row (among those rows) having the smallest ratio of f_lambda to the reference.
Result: 5627.24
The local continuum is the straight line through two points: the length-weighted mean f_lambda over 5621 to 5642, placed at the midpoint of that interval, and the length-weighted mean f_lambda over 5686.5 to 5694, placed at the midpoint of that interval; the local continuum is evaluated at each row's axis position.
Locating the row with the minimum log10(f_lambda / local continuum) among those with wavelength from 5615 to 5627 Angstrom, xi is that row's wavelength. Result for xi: 5622.06 Angstrom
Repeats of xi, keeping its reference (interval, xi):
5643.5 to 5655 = 5649.31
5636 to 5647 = 5644.11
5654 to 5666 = 5654.51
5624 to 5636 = 5627.24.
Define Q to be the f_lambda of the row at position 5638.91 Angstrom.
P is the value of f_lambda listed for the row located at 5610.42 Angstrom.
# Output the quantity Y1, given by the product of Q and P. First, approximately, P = 19.9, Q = 17.1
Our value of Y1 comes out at 340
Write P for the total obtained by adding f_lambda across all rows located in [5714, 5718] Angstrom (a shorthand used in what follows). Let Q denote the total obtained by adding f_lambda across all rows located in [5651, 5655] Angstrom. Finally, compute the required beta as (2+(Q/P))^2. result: 8.8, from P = 53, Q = 51.1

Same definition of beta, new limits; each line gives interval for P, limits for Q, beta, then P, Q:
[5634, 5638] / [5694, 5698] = 8.2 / 61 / 53.0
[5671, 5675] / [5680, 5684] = 8.8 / 52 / 50.2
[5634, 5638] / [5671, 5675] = 8.1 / 61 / 51.8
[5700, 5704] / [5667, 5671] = 9.2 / 52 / 53.7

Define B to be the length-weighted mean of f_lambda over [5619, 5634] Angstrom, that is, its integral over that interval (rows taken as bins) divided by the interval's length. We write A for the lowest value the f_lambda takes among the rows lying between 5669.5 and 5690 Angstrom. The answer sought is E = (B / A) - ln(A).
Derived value -1.40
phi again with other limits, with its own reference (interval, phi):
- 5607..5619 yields 5618.18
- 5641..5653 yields 5649.31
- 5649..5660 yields 5649.31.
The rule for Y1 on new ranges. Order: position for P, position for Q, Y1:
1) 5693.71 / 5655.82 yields 345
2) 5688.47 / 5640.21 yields 360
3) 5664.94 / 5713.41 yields 339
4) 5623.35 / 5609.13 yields 340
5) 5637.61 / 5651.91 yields 336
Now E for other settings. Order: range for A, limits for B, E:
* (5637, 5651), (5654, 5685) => -1.46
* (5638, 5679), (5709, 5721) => -1.54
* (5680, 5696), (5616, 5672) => -1.60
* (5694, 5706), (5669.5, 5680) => -1.70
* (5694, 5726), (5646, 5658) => -1.45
